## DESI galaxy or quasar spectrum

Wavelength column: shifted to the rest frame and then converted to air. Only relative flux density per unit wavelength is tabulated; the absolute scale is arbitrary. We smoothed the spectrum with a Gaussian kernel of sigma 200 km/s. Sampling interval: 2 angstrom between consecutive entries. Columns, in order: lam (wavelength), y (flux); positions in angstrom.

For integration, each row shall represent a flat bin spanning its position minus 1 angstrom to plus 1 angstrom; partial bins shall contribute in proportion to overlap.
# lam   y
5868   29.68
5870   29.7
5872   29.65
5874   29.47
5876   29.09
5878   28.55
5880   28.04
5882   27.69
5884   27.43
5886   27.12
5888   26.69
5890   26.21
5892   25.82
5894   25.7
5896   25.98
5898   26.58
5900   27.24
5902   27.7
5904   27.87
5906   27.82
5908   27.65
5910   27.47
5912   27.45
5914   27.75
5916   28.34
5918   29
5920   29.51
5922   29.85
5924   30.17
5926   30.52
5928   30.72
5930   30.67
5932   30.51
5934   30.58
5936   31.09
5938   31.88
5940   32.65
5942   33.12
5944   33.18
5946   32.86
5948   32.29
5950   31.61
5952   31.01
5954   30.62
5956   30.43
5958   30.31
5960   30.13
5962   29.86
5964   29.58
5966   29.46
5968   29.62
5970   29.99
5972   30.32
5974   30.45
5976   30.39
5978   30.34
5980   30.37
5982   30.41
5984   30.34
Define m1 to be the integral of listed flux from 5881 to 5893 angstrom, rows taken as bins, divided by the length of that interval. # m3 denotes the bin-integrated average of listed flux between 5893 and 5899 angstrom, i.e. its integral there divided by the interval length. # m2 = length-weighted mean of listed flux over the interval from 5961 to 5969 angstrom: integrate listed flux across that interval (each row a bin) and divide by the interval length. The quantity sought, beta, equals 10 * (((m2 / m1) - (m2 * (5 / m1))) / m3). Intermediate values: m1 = 26.8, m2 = 29.6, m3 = 26.1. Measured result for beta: -1.69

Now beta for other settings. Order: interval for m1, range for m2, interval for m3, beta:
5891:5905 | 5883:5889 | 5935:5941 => -1.27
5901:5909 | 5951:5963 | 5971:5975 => -1.44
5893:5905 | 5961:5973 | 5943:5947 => -1.34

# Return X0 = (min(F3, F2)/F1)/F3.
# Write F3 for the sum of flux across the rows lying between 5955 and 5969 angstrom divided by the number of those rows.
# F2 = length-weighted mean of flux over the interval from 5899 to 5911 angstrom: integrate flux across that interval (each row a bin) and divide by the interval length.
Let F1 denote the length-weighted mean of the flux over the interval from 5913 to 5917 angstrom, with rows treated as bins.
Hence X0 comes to 0.0329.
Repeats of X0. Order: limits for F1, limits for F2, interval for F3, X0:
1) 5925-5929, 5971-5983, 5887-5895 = 0.0327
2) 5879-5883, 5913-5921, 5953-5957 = 0.0337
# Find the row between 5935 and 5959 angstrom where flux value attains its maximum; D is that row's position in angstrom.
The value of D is 5944 angstrom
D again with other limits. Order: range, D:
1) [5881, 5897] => 5882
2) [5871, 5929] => 5928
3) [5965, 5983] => 5974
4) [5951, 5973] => 5952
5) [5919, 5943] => 5942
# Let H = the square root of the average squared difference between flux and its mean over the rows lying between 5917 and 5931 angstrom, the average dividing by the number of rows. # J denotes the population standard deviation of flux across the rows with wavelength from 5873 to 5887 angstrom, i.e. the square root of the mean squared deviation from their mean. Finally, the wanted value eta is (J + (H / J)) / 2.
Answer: 0.77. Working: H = 0.60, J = 0.81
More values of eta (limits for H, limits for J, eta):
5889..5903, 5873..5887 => 0.84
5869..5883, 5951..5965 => 1.07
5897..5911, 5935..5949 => 0.65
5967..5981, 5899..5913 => 0.77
